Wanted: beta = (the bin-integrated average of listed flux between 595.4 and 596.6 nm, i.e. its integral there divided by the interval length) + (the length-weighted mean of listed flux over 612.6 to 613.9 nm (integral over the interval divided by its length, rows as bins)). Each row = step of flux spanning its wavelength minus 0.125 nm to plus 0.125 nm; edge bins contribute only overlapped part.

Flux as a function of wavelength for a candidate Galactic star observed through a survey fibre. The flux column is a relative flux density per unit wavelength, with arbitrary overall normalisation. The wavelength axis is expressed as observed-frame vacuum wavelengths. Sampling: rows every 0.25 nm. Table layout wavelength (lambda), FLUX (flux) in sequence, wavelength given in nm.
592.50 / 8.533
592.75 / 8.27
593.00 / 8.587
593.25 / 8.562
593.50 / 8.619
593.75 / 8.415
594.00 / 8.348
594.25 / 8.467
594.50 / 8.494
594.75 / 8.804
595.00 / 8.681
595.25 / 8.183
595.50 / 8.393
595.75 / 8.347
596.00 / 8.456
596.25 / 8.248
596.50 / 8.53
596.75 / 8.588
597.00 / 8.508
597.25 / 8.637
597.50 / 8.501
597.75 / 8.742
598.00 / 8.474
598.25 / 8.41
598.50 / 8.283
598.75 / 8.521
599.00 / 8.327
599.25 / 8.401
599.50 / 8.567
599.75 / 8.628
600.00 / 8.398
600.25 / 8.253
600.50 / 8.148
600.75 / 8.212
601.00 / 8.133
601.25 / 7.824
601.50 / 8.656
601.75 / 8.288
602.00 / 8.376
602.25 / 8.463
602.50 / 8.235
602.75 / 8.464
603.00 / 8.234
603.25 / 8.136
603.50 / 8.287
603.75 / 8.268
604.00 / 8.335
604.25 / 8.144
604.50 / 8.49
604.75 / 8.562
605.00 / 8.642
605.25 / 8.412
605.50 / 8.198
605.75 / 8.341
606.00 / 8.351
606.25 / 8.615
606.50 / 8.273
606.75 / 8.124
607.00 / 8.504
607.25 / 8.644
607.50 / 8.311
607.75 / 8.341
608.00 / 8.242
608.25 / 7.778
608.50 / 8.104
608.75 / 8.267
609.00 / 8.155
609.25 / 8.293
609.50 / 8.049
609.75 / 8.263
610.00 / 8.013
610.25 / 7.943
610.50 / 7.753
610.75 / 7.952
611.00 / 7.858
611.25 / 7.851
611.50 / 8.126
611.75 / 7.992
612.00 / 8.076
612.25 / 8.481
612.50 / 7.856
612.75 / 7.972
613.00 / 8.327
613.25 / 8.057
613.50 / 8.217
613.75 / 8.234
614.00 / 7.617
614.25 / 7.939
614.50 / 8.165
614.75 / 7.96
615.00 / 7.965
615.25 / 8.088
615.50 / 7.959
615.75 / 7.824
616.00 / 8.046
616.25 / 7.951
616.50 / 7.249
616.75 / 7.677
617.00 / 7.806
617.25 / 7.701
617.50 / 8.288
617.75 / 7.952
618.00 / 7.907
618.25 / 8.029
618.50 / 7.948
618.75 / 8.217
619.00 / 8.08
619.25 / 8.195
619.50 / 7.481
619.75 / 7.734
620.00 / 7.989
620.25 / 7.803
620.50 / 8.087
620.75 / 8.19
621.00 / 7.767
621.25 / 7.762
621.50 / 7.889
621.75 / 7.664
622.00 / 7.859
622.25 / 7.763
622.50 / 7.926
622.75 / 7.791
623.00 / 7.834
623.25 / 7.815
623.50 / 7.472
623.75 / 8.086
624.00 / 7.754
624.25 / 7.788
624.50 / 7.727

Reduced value 16.5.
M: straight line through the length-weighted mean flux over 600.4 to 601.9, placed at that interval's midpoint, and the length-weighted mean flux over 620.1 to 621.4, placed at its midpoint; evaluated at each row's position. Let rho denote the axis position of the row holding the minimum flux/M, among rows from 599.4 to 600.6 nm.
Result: 600.50 nm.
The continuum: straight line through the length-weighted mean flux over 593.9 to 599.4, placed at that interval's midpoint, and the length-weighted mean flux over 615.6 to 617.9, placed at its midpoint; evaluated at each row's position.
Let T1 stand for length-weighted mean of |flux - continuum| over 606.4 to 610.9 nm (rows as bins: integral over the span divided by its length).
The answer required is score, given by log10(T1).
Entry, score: -0.769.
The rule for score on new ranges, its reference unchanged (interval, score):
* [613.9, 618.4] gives -0.750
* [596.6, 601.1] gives -0.914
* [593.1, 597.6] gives -0.893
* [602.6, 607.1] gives -0.763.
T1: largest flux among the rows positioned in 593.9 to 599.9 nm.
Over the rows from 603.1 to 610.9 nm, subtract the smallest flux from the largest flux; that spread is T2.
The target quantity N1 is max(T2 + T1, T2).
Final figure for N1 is 9.7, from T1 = 8.804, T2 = 0.89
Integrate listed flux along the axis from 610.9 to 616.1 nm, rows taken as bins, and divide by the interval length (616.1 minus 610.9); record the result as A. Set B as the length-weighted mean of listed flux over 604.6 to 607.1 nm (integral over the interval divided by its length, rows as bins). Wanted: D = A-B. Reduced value -0.4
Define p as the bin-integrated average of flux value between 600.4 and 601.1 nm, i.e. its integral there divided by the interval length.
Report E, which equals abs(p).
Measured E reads 8.2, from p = 8.2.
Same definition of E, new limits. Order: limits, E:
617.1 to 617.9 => 8.0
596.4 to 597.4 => 8.6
